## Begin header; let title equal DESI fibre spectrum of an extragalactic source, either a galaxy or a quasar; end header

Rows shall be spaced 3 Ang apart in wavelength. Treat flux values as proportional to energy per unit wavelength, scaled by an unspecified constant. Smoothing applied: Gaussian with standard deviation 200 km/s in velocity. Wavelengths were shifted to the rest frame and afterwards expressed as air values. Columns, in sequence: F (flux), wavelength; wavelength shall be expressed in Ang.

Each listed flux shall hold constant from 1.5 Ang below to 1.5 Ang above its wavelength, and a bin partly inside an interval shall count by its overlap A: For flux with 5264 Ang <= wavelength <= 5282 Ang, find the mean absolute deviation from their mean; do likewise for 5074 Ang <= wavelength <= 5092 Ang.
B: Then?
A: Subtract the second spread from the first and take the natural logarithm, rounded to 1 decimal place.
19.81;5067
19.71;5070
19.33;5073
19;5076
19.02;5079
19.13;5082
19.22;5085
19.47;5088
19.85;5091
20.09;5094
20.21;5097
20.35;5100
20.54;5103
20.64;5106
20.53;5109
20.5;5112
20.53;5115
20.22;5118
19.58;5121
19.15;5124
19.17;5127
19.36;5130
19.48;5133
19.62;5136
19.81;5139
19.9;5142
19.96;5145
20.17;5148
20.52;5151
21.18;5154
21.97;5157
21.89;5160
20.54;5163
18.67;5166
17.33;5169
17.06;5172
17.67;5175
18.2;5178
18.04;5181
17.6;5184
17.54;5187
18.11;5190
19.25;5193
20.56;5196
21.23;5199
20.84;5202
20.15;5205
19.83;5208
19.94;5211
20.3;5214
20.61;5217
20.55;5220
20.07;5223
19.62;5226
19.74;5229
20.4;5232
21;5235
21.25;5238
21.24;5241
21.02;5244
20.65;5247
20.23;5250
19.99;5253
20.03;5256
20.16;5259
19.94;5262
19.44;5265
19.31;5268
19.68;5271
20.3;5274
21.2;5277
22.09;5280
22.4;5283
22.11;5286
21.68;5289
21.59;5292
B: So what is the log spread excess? -0.5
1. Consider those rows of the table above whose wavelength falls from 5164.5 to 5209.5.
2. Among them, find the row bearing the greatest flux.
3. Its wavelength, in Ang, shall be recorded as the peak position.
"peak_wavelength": 5199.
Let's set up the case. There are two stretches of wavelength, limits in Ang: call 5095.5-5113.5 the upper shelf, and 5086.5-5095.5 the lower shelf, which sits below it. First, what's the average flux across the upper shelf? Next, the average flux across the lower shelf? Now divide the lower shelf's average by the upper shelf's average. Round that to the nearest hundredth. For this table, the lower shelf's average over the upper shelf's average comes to 0.97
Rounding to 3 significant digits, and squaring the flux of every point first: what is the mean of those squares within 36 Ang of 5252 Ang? 423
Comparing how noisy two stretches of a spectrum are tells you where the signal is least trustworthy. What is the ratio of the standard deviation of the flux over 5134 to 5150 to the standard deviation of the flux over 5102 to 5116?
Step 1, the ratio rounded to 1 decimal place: 3.8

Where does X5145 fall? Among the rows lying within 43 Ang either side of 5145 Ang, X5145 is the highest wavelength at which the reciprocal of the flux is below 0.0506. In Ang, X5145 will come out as 5163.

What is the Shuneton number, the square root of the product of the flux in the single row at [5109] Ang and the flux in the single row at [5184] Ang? 19.0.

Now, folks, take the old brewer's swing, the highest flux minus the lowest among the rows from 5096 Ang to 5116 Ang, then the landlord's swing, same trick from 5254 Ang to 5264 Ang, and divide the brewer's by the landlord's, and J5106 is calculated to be 2.0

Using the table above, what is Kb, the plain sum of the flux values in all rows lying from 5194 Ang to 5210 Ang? 102.6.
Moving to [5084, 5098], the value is 98.8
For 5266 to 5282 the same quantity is 102.6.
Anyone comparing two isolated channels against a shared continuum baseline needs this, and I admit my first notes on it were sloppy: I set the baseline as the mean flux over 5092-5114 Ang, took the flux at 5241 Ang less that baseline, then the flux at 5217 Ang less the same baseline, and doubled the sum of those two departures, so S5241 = 2.1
